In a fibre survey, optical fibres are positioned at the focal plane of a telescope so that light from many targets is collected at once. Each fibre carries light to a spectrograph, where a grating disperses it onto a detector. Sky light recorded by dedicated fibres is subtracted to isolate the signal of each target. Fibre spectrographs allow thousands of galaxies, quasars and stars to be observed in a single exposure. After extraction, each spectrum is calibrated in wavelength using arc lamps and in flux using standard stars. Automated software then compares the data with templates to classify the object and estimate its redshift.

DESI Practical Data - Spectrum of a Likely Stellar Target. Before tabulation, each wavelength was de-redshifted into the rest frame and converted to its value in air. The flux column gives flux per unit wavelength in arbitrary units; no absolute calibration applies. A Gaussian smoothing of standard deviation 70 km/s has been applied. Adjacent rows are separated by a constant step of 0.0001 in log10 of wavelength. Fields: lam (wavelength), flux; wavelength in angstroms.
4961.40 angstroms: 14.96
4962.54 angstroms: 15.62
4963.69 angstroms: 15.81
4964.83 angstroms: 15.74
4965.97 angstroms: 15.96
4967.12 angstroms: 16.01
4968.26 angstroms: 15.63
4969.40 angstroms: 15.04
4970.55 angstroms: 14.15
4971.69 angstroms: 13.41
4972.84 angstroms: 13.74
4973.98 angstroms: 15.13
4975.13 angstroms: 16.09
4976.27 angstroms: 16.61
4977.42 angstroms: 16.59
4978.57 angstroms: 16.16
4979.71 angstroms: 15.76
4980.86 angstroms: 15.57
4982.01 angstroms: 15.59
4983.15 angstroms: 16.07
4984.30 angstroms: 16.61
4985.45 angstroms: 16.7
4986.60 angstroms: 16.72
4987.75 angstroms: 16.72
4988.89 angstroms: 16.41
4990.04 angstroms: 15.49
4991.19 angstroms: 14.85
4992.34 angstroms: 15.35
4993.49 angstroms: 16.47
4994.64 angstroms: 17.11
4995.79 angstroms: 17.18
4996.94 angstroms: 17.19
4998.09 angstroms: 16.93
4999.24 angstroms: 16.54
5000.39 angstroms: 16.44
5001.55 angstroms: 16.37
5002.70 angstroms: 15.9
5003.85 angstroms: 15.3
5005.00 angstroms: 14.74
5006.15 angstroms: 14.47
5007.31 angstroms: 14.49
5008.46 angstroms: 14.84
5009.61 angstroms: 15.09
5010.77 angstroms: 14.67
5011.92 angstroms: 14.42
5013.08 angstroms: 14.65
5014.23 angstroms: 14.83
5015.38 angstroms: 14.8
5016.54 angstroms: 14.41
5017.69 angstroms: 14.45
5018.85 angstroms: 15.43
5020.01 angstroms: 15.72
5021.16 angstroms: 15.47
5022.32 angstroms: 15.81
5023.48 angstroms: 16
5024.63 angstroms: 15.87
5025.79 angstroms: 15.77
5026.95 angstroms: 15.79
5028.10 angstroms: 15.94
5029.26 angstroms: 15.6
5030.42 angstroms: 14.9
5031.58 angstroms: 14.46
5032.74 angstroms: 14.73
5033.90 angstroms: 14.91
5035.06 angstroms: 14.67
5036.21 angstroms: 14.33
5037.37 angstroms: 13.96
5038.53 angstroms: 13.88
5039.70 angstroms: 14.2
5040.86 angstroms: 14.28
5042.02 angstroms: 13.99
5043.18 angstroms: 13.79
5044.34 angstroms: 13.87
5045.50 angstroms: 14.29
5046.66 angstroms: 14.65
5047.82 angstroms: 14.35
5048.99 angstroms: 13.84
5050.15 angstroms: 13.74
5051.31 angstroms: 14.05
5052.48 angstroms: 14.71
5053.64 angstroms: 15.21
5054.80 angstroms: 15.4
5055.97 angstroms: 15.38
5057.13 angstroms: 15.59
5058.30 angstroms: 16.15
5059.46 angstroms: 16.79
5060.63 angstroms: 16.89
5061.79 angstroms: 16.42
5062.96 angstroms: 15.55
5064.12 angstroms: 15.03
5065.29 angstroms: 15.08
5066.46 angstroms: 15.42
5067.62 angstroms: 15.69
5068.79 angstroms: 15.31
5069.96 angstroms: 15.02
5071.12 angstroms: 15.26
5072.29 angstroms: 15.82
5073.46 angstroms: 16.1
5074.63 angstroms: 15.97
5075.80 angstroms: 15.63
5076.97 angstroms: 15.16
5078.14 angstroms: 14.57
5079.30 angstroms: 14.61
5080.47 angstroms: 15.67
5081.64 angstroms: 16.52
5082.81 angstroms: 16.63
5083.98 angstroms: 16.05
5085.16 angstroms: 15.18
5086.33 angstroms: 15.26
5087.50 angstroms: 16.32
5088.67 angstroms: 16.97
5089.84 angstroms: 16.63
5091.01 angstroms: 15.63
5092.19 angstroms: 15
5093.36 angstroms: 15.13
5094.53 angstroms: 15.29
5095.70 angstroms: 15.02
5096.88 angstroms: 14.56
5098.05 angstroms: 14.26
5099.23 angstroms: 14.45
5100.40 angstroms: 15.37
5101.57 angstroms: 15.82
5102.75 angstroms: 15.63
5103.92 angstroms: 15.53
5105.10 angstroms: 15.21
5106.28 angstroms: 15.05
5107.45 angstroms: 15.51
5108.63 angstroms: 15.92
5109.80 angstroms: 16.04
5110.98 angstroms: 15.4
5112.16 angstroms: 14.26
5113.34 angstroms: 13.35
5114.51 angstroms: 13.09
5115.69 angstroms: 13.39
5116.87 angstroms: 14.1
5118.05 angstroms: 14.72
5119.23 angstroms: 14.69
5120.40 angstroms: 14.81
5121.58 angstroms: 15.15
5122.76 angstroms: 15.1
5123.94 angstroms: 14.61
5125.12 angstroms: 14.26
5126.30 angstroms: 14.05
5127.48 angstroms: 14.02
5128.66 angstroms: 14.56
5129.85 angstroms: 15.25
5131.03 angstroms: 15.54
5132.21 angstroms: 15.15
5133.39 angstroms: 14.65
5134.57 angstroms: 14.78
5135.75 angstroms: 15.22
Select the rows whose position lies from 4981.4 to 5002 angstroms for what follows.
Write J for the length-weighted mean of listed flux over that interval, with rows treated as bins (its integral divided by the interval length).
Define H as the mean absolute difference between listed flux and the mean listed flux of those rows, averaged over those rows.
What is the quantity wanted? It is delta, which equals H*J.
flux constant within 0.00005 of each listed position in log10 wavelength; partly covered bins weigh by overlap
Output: 8.2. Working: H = 0.50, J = 16.4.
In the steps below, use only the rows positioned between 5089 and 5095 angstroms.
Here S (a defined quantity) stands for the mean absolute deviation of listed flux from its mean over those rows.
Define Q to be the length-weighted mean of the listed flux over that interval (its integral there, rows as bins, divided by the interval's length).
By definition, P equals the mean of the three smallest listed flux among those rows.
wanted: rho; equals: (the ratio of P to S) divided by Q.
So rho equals 2.04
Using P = 15.1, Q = 15.6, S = 0.48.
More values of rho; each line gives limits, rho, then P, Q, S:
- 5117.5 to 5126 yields 4.47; 14.5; 14.7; 0.22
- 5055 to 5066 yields 1.57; 15.2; 15.8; 0.61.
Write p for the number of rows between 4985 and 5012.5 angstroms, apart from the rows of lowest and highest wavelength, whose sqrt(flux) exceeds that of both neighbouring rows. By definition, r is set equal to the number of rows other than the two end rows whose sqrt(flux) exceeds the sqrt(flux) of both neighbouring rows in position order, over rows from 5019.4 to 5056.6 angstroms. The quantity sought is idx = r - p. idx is 4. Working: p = 2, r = 6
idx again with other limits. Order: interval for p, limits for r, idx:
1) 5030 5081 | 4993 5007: -6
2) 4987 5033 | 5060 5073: -5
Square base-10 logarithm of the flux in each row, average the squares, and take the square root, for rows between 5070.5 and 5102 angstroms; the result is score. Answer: 1.19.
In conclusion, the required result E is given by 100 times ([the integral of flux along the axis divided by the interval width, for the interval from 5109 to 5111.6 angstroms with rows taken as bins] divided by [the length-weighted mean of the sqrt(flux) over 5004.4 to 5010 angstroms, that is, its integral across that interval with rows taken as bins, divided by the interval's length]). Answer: 410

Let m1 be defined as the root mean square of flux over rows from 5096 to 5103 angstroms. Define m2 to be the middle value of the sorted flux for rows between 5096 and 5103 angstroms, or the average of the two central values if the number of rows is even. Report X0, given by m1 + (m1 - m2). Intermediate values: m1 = 15.03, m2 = 15.0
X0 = 15.1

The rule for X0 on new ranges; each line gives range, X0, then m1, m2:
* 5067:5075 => 15.5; 15.60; 15.7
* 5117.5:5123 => 15.0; 14.90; 14.8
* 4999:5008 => 15.5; 15.55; 15.6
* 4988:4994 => 16.0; 15.73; 15.5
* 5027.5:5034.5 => 15.3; 15.10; 14.9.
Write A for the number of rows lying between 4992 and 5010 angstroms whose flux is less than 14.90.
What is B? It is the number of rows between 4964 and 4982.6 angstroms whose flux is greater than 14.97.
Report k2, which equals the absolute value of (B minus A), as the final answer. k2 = 9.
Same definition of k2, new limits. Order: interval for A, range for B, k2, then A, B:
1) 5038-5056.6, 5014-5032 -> 3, 13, 10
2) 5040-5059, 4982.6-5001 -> 4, 11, 15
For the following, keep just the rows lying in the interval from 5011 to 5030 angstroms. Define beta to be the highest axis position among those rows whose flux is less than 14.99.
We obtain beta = 5017.69 angstroms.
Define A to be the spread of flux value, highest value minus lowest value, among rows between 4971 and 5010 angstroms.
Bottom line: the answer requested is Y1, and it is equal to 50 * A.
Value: 189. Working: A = 3.78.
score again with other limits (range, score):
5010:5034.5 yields 1.18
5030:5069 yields 1.17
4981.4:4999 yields 1.21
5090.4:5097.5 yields 1.18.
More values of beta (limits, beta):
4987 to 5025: 5017.69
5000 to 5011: 5010.77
